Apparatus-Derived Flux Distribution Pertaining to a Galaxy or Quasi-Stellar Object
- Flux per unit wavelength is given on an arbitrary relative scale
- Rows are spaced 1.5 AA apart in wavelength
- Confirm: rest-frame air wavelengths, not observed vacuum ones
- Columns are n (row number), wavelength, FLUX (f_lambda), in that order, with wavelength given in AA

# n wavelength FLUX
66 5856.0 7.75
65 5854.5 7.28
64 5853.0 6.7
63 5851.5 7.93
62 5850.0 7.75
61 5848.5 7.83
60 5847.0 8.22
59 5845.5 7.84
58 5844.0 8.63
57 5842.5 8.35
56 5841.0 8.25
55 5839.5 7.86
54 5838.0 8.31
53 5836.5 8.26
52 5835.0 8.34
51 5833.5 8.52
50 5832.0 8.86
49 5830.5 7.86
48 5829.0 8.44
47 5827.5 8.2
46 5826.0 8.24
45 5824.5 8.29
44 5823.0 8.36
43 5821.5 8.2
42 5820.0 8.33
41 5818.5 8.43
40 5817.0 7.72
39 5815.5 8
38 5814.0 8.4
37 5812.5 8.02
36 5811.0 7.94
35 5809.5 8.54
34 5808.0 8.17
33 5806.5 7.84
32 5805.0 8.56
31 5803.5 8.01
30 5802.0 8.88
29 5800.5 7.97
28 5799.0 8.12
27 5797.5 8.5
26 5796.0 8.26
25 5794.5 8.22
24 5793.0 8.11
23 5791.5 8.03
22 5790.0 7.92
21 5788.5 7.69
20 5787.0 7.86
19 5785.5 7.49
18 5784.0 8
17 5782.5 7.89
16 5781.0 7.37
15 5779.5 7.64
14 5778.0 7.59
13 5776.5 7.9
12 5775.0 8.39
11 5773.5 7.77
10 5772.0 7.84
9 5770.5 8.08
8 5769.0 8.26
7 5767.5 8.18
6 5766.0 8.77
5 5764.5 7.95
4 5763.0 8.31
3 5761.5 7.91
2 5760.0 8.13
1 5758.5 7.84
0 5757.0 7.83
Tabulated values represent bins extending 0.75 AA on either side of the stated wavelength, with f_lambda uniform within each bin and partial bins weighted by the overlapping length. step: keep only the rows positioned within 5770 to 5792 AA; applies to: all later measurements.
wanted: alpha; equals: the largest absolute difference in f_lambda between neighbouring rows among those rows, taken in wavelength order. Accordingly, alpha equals 0.62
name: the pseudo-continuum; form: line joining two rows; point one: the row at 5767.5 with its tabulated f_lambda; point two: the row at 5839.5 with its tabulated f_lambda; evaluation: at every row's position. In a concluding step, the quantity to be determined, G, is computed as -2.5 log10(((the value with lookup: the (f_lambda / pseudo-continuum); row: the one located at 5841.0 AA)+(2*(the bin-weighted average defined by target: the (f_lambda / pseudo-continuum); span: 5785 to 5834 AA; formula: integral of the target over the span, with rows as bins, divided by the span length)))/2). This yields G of -0.475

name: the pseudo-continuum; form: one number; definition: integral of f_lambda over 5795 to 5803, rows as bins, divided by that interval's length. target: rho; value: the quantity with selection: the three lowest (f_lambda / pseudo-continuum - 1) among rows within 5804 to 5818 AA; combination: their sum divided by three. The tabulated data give -0.06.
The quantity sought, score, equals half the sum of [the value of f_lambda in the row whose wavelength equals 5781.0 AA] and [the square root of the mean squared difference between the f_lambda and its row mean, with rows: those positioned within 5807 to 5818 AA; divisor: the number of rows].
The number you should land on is 3.8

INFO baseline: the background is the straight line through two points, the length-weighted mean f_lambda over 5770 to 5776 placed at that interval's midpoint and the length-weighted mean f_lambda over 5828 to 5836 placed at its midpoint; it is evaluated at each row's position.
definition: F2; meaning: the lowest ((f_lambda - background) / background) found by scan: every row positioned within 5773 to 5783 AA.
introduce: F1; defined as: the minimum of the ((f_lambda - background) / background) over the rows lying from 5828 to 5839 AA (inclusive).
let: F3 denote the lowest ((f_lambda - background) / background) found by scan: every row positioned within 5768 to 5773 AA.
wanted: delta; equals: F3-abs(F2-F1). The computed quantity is -0.044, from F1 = -0.062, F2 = -0.09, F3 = -0.02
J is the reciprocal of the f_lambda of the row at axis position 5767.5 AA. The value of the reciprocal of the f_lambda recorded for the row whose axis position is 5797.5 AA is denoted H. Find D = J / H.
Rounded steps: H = 0.118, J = 0.1222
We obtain 1.04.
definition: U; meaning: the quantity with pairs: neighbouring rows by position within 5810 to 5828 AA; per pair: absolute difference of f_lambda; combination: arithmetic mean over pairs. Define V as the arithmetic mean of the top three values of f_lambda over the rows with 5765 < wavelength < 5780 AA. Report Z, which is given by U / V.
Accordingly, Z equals 0.026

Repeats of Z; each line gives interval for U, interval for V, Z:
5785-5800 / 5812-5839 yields 0.022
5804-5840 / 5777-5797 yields 0.039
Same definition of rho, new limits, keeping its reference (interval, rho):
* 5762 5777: -0.06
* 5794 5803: -0.03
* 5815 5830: -0.04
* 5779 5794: -0.10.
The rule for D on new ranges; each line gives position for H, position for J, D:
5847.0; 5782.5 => 1.04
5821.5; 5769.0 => 0.99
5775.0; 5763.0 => 1.01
